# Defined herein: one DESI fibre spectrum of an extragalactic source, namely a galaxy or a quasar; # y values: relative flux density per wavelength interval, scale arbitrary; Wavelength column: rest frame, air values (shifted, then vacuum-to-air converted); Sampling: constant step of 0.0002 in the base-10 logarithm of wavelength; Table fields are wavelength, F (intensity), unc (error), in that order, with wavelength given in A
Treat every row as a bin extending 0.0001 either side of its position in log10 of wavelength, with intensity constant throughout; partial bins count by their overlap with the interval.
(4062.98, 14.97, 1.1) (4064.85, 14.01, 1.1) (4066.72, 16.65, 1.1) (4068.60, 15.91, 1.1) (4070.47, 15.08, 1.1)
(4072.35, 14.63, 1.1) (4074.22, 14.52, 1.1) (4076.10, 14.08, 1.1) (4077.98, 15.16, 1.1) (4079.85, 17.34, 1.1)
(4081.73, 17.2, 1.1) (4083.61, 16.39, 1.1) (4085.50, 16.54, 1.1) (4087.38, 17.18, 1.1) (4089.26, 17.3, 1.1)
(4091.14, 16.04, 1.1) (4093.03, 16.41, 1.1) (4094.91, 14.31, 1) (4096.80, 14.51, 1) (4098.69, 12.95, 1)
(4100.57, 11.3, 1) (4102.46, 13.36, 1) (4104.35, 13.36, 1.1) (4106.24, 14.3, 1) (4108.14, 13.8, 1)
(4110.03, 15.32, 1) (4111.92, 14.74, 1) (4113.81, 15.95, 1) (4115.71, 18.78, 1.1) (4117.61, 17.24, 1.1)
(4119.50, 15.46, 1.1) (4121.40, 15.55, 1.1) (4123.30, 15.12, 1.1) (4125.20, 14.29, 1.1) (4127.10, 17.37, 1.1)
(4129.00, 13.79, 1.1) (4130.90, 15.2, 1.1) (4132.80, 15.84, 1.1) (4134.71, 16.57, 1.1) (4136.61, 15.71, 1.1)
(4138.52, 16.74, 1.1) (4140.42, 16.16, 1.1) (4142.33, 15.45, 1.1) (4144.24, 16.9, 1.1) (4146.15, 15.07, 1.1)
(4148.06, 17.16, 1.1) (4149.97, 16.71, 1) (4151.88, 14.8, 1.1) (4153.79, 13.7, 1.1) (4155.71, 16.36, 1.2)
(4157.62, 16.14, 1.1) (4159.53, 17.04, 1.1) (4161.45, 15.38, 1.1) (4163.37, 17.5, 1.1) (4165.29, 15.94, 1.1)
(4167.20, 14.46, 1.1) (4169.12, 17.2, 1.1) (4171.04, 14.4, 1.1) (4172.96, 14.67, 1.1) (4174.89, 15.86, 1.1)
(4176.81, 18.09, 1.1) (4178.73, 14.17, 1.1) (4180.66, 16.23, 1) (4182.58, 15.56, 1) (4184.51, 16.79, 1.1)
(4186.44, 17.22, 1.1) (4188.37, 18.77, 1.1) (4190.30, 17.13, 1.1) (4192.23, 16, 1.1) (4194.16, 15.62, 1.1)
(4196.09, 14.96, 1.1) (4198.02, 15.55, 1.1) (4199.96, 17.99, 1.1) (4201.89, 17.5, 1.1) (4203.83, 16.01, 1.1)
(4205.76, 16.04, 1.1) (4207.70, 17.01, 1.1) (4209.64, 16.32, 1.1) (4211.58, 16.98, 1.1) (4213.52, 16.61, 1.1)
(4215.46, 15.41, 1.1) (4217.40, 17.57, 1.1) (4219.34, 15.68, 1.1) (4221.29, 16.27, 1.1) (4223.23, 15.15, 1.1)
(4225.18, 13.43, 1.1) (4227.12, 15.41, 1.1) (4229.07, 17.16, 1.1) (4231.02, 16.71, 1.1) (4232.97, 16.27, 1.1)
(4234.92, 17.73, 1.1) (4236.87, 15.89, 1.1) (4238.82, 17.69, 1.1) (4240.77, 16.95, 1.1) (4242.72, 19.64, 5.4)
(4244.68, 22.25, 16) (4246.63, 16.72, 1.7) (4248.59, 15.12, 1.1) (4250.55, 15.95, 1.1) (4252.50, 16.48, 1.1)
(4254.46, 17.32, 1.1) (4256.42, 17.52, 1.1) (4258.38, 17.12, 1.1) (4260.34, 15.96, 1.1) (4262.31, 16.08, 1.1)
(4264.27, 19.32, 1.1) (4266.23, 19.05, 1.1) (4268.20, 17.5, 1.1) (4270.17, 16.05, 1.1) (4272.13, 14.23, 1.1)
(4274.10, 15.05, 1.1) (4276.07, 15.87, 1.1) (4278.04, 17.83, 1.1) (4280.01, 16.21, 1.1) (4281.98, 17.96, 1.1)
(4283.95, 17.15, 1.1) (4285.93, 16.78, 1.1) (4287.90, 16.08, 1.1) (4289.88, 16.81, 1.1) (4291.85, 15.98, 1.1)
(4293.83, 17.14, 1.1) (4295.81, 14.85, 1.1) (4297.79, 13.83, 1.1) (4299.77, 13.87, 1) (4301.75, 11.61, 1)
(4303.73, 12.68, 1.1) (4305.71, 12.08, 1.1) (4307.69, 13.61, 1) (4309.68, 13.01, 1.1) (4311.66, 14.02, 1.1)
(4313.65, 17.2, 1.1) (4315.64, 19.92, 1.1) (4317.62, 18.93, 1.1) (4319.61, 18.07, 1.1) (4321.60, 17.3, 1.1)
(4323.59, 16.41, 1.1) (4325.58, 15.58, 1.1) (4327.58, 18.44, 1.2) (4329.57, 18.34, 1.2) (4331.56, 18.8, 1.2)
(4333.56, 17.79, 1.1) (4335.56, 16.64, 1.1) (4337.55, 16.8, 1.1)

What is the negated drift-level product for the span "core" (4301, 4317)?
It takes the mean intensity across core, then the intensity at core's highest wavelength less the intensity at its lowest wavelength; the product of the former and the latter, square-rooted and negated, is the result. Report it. -10.9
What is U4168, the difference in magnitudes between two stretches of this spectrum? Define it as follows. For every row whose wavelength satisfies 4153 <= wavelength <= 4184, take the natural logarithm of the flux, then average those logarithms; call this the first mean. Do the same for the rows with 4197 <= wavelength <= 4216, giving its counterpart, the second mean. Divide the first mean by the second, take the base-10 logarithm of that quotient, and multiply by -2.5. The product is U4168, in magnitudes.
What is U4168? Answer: 0.019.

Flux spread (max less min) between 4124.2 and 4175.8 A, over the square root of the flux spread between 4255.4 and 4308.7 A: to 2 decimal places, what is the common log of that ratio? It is 0.14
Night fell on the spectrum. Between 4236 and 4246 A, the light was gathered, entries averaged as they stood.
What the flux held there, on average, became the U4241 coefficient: 18.5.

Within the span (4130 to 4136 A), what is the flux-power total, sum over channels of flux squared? 757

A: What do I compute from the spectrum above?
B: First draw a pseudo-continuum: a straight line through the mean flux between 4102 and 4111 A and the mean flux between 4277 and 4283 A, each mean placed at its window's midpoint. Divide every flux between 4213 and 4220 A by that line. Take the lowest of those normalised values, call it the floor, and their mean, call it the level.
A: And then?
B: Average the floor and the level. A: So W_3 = 0.98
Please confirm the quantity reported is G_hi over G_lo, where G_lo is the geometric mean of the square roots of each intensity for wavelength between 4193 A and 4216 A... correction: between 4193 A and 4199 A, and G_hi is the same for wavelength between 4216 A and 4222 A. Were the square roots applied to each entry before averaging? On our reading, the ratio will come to 1.04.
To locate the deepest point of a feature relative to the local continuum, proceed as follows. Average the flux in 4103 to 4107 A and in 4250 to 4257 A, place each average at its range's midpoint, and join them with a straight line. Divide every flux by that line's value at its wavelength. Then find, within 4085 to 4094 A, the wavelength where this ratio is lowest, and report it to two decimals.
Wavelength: 4091.14 A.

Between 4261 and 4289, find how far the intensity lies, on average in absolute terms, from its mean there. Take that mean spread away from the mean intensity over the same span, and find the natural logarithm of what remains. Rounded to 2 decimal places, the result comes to 2.75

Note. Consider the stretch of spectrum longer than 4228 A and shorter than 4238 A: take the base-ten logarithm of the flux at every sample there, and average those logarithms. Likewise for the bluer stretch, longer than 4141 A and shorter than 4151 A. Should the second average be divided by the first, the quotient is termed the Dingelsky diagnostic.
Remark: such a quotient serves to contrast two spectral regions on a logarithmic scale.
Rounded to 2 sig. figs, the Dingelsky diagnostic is 0.99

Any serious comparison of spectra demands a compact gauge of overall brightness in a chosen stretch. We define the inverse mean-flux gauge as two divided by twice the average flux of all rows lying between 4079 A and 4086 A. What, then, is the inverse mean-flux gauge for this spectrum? 0.0593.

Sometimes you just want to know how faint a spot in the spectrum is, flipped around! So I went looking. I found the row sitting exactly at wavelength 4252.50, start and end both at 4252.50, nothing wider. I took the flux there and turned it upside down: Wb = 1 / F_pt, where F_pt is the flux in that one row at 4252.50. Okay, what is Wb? 0.061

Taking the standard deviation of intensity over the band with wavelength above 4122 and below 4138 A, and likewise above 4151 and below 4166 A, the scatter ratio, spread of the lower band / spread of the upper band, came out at 0.950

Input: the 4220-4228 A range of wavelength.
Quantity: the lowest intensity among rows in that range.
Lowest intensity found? 13.43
